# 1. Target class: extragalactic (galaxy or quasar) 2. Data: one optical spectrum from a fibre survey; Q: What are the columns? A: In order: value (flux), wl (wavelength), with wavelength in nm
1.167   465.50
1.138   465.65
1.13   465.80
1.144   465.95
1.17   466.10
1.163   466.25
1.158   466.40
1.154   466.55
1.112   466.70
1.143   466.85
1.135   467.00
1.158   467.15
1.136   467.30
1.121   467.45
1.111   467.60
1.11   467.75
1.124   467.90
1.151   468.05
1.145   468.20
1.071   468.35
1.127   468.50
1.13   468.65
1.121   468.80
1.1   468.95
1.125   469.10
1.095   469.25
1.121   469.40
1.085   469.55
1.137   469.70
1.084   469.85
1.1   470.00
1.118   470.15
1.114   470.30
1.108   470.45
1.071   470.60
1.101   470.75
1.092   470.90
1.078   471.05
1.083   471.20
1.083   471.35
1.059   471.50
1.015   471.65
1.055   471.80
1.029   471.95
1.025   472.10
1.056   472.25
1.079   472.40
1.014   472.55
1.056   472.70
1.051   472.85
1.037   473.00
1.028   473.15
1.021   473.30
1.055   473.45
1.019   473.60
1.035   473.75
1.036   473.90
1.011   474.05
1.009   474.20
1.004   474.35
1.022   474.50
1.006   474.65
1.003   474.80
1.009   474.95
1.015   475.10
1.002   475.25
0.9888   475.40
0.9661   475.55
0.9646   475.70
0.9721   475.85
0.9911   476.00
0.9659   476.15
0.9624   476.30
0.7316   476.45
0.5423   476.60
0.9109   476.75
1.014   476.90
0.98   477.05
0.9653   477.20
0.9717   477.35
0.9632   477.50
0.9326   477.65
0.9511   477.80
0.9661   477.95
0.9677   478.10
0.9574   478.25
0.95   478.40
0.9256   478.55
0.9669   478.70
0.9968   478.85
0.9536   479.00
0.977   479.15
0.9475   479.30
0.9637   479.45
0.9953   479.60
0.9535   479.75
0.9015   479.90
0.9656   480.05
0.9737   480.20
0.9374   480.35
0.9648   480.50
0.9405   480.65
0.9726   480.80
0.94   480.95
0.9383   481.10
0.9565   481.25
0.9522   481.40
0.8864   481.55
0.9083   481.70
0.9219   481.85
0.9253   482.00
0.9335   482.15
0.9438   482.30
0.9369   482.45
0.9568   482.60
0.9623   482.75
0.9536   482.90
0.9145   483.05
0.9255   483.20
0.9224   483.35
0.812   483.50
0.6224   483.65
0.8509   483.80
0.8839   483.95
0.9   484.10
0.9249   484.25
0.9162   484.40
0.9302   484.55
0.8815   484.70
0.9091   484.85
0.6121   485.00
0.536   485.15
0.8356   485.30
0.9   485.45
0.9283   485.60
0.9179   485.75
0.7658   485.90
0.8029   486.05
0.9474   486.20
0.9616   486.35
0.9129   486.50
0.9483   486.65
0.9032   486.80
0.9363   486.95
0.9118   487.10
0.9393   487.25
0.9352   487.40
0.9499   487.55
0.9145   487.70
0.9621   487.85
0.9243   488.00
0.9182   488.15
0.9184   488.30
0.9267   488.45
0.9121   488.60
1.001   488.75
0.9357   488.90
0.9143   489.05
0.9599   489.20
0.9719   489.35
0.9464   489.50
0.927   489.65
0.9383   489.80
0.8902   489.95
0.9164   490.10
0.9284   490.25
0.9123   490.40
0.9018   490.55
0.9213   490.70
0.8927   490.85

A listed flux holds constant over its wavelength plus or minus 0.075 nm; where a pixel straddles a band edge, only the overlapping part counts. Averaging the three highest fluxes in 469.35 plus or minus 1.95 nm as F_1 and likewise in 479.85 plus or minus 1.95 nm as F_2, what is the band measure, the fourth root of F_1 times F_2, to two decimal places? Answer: 1.03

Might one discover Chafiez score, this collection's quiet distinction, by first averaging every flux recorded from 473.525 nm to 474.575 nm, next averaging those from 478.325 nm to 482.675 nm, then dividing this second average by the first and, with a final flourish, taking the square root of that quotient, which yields 0.96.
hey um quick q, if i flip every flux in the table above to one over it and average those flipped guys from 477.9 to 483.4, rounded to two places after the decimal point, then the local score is 1.06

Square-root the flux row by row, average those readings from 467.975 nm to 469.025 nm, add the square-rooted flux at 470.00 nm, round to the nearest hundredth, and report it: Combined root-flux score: 2.11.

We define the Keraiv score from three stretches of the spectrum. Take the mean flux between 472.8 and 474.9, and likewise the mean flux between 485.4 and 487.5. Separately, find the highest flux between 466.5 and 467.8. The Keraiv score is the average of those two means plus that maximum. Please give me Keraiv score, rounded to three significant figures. 2.12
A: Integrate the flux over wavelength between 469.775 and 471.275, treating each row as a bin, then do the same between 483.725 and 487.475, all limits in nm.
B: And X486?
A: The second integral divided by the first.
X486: 2.0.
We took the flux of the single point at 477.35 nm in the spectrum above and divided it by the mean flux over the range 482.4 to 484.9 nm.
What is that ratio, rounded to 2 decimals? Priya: 1.09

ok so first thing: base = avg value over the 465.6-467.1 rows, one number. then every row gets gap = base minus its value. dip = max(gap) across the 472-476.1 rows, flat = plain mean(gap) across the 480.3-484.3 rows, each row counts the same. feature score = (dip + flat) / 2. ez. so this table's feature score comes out 0.21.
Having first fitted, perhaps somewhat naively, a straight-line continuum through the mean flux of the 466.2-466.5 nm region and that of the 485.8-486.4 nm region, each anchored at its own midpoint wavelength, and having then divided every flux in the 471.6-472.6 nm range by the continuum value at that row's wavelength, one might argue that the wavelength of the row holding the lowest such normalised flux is 471.65 nm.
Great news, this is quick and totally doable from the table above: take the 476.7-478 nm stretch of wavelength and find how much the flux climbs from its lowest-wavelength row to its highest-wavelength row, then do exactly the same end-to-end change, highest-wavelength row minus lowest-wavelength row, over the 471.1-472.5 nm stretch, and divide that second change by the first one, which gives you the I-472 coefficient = 0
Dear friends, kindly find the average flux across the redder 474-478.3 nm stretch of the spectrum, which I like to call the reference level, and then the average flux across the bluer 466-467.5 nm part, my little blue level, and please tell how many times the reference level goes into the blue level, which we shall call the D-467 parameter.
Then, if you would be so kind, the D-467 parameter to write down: 1.20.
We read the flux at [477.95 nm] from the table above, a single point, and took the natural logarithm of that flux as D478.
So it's -0.034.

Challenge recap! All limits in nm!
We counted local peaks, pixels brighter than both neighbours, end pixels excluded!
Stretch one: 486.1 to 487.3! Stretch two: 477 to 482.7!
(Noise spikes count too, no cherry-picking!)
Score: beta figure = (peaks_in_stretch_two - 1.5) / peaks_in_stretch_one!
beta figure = 2.8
